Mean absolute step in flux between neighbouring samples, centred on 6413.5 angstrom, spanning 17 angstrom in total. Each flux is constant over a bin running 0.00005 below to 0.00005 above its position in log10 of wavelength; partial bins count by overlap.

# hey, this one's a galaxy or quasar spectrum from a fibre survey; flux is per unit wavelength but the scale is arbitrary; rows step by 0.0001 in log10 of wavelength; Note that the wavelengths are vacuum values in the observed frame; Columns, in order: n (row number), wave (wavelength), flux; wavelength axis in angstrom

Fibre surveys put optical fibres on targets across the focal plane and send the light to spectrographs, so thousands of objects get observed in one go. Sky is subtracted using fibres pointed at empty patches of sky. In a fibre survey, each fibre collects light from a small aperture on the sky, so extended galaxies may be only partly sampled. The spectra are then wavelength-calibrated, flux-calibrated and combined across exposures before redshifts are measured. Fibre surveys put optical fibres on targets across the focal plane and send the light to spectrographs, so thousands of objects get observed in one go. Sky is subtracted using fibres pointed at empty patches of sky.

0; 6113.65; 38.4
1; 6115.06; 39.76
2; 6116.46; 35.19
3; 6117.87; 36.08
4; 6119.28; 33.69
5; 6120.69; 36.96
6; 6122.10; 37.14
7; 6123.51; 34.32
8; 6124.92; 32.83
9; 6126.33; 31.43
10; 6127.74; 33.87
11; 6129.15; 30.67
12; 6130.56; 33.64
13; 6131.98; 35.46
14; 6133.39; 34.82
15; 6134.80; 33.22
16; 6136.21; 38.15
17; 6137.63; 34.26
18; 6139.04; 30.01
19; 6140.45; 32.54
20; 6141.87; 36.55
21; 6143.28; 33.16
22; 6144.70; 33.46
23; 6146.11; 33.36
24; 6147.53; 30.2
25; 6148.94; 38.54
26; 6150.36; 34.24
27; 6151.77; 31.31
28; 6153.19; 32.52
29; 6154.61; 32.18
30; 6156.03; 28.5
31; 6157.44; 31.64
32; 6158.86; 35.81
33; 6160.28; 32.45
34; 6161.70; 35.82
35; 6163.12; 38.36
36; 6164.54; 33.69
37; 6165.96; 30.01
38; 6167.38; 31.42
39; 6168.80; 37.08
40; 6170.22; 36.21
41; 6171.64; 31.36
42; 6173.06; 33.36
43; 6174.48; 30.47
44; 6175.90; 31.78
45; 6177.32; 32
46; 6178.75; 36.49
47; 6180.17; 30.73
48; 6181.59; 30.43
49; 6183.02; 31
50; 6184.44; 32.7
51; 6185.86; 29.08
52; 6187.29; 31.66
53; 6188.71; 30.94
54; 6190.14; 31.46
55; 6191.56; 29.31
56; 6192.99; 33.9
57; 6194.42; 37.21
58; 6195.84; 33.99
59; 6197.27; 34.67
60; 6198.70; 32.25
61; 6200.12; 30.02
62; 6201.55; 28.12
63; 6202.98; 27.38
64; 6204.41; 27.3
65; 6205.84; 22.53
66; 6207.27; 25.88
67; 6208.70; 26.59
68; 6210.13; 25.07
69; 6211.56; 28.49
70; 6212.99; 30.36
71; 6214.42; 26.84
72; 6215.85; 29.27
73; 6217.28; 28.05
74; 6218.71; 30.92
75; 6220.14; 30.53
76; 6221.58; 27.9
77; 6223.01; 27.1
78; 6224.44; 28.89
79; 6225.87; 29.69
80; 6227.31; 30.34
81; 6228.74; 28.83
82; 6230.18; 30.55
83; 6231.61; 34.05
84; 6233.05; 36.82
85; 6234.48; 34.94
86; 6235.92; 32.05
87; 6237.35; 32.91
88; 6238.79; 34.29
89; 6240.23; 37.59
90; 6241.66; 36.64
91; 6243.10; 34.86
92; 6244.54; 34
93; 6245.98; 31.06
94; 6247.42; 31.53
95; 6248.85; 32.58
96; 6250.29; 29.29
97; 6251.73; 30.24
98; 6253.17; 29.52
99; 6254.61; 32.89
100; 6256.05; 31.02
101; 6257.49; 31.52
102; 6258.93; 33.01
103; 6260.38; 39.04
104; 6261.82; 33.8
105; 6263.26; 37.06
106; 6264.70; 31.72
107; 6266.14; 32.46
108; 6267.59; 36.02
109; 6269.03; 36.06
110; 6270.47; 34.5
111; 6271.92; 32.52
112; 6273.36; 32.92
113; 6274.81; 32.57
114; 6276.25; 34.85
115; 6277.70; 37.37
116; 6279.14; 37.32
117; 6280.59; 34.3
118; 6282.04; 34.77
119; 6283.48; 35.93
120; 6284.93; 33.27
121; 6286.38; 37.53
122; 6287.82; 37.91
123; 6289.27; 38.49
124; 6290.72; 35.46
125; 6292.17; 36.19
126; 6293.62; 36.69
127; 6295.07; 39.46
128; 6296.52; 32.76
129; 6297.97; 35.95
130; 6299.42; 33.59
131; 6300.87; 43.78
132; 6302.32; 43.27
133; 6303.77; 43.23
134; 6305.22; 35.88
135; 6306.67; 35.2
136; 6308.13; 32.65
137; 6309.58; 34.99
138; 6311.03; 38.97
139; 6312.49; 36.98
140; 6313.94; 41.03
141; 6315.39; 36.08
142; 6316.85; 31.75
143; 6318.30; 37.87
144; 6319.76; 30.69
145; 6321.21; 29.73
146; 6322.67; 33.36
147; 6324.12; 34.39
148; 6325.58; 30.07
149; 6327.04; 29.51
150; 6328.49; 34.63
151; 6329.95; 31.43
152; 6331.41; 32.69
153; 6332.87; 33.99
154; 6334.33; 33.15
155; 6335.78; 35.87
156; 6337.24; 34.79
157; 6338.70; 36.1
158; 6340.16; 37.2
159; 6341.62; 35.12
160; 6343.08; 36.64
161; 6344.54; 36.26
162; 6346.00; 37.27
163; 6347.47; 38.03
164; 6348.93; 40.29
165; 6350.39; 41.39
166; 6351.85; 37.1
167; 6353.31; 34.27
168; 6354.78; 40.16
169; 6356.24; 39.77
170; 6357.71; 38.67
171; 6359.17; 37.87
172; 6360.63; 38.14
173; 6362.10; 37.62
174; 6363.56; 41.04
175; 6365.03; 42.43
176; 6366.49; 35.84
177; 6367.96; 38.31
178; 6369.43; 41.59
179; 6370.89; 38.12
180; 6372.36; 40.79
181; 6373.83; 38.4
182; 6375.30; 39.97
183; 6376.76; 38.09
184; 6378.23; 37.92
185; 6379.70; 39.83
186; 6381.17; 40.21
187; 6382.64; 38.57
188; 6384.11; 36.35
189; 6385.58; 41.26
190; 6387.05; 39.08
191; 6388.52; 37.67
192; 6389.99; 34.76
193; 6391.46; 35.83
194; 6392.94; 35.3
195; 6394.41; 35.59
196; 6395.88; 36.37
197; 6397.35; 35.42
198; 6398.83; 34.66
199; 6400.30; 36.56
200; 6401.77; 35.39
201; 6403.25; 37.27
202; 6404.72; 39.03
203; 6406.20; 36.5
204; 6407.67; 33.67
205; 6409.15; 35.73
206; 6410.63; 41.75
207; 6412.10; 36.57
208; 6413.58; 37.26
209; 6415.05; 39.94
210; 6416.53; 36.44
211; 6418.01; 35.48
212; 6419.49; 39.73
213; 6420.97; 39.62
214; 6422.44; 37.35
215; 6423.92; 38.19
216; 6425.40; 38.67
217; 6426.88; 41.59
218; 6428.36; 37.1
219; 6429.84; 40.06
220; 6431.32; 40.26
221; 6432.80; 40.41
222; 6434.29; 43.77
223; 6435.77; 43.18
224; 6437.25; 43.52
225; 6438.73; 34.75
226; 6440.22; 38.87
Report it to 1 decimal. 2.8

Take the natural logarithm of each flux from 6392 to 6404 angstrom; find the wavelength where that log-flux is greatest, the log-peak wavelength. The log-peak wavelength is 6403.25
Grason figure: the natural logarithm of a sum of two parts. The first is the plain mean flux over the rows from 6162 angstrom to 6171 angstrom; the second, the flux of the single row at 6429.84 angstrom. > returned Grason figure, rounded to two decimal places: 4.31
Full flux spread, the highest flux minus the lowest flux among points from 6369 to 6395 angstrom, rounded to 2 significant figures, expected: 6.8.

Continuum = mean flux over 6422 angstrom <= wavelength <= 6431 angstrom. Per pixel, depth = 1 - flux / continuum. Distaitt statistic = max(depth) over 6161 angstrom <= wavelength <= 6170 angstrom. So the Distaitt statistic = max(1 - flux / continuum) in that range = 0.23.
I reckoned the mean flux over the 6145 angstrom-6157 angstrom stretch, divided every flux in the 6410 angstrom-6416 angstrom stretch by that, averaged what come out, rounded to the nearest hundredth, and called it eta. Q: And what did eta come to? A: 1.19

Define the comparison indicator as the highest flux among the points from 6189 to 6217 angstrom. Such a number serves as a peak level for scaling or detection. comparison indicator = 37.21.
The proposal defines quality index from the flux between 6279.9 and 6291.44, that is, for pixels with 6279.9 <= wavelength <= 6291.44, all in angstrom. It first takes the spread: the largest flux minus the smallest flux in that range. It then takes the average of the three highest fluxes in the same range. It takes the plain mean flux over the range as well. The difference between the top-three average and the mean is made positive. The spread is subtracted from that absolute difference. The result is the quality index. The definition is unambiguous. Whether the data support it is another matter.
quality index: -3.2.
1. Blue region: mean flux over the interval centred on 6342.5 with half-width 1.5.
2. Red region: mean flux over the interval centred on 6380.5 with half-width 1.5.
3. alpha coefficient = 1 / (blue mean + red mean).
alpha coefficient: 0.0132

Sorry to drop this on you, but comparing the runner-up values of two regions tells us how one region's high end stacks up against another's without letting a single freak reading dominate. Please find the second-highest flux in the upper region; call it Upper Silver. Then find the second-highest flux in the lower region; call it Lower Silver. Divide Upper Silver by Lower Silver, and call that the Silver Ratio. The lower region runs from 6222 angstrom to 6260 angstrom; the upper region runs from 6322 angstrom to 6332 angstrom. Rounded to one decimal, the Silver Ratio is 0.9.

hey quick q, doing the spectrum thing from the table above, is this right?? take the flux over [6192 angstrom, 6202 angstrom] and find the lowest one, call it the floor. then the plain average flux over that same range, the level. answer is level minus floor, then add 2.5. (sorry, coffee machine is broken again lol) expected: 7.3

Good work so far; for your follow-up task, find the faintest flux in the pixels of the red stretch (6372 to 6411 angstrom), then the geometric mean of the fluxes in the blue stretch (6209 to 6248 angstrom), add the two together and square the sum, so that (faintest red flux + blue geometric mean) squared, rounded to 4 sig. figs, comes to 4192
